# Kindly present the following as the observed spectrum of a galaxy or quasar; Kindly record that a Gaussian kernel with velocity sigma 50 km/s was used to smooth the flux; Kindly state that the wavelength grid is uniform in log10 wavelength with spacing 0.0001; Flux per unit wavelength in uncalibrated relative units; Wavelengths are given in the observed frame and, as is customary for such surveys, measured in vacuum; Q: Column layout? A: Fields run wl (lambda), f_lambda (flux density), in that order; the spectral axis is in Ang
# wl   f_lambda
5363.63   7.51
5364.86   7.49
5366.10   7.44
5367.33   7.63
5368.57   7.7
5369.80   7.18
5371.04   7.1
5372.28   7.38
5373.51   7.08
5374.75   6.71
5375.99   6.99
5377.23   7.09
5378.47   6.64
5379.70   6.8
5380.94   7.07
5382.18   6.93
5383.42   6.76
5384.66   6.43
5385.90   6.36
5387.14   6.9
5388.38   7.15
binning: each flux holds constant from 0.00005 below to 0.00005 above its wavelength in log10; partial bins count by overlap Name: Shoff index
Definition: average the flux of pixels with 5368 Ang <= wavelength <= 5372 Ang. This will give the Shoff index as 7.33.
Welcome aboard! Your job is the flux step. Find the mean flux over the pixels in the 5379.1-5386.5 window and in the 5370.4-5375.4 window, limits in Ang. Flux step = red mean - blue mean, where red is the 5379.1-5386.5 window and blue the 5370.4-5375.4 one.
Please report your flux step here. -0.34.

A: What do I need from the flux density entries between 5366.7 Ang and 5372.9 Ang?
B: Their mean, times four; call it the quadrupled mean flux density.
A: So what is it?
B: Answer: 29.6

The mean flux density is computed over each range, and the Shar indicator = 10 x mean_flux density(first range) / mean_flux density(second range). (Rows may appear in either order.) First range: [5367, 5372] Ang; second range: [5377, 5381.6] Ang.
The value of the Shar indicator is 10.7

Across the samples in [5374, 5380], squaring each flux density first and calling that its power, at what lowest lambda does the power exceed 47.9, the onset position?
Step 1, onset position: 5375.99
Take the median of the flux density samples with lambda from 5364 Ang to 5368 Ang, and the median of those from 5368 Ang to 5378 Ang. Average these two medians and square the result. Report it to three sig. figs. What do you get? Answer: 53.2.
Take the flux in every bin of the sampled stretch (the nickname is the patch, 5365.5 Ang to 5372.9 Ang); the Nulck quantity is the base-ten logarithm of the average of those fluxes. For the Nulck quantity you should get 0.87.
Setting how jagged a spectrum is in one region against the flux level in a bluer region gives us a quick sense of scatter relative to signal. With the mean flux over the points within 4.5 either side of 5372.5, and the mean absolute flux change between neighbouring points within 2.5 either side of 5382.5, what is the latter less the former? -6.9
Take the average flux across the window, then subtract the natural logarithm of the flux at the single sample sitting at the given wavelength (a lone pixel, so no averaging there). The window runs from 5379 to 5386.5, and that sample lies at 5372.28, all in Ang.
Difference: 4.73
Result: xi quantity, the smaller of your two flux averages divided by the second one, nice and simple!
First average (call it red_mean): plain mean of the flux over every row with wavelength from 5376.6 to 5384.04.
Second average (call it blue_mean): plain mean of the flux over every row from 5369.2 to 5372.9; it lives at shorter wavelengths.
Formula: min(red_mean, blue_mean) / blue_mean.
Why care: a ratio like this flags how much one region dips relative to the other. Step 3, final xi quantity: 0.953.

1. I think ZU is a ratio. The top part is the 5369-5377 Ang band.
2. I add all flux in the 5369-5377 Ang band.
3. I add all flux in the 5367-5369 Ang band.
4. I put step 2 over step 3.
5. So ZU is 2.8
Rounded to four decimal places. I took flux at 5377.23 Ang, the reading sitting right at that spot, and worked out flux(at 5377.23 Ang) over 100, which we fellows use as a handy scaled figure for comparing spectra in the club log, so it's 0.0709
